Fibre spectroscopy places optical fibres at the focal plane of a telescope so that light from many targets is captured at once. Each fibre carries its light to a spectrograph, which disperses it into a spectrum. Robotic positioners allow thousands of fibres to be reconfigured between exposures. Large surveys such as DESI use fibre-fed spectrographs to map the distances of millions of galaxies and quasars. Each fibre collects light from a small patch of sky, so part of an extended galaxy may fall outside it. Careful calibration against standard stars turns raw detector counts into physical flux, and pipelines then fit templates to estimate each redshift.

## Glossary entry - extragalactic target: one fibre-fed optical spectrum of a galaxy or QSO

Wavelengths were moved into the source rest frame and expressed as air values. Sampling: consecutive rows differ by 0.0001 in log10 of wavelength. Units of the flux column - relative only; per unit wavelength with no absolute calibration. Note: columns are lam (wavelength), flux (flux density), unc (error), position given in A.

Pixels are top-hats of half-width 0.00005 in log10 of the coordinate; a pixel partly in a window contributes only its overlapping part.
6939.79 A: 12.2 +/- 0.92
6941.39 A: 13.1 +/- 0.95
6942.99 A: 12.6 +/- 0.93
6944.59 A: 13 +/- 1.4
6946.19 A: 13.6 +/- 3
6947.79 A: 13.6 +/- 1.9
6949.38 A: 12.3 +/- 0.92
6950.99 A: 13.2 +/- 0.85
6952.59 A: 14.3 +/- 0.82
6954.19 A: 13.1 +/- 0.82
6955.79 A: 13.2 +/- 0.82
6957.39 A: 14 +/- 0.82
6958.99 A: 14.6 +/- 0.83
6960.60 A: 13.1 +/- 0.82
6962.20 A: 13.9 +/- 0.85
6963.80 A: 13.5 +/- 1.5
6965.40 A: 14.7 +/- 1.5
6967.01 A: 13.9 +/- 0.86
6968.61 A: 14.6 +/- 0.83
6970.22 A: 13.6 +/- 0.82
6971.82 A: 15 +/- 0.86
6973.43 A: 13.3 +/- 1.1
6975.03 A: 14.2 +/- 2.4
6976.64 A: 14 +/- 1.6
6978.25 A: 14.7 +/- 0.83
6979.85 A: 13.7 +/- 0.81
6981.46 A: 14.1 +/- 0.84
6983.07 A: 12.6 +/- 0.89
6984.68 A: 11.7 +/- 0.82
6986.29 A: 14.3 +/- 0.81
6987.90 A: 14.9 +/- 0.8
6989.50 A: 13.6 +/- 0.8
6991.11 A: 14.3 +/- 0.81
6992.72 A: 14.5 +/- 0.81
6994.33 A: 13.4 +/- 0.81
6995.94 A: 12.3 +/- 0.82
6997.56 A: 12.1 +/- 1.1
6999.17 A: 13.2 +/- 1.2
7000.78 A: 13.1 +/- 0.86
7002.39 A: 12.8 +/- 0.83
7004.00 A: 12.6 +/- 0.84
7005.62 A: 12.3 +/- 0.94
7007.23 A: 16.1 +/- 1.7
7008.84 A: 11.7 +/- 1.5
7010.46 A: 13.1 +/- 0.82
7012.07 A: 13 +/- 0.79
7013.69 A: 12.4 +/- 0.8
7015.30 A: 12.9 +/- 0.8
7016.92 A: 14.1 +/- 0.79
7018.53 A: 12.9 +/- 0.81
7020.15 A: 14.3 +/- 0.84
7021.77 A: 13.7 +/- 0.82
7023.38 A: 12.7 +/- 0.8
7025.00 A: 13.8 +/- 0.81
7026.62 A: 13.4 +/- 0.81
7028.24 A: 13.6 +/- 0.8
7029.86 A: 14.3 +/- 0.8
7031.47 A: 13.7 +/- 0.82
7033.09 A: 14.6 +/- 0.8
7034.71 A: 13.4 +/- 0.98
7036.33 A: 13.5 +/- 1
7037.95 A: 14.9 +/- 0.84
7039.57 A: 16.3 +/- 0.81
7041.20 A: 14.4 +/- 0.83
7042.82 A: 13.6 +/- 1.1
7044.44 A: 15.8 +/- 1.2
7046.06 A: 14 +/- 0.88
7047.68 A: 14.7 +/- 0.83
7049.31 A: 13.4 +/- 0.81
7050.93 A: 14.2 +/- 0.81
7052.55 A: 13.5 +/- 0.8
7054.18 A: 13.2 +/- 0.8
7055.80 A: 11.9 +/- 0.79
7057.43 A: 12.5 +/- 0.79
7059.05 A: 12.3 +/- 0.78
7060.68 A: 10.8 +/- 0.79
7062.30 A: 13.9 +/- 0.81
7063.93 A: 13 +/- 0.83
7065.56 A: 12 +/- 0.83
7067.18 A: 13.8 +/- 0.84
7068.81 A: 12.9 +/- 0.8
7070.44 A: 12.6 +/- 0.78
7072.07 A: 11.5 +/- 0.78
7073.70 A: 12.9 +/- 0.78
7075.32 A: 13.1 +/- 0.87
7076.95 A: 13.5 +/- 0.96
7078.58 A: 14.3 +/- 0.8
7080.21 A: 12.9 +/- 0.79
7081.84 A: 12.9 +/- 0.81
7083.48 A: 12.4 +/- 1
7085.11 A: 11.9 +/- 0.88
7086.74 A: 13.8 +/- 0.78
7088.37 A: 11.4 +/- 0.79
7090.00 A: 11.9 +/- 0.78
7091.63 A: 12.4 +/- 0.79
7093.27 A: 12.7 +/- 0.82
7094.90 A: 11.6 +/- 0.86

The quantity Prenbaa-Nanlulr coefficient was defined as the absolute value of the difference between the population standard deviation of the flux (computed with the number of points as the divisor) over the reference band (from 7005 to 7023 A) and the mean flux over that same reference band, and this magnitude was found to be 12.2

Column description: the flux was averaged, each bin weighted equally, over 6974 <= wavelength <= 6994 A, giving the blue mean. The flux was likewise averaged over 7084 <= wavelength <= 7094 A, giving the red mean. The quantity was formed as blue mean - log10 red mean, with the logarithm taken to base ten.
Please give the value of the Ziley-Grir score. 12.8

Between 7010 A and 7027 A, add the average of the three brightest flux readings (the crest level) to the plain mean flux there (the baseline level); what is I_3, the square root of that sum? 5.23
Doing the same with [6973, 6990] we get 5.33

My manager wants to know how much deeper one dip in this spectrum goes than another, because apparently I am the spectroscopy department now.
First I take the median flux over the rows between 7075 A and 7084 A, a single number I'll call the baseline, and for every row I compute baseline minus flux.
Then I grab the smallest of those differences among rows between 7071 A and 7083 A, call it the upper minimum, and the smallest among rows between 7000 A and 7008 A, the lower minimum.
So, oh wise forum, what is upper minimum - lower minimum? 1.8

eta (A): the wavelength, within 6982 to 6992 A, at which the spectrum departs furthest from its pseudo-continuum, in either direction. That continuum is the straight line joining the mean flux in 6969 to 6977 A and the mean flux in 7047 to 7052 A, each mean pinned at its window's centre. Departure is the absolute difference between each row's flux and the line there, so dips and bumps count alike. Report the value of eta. 6984.68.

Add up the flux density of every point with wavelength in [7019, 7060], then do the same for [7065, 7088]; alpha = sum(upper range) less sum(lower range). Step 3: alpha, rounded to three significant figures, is -165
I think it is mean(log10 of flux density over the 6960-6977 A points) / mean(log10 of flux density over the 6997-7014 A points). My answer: 1.03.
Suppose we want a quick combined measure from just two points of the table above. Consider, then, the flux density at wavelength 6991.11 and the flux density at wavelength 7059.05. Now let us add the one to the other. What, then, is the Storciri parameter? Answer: 26.6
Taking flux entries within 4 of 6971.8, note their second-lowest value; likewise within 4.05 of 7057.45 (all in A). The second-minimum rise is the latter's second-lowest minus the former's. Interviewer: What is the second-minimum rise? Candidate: -1.7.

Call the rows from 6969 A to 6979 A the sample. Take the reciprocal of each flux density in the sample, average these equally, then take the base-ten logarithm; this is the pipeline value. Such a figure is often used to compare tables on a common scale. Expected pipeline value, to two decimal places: -1.15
